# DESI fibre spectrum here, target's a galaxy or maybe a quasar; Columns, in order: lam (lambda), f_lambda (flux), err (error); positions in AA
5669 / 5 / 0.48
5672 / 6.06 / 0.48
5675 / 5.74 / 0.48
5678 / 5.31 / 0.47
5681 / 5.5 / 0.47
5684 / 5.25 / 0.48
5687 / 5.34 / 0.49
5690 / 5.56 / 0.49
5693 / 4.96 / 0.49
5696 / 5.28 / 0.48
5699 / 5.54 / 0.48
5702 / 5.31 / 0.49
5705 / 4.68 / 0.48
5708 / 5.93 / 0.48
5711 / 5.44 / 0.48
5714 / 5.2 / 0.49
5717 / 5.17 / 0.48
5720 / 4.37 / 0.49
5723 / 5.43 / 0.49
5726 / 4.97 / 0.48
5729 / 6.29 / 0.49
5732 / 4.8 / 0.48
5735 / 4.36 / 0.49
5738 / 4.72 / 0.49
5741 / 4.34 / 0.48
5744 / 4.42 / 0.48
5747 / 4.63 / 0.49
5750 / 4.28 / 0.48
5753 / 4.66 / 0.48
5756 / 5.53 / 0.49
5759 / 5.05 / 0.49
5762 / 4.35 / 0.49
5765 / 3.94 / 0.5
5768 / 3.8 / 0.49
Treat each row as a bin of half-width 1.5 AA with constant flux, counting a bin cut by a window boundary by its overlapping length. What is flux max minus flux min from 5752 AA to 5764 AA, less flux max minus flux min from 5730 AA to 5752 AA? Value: 0.66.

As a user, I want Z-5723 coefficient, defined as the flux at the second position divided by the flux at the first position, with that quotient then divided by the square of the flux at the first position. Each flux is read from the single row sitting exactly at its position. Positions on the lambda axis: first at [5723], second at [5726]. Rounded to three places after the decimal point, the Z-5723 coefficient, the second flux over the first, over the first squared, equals 0.031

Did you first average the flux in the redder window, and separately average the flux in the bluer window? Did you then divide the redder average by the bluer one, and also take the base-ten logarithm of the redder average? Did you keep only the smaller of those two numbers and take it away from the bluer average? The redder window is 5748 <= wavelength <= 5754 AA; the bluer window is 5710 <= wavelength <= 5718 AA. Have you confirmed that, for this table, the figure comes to 4.62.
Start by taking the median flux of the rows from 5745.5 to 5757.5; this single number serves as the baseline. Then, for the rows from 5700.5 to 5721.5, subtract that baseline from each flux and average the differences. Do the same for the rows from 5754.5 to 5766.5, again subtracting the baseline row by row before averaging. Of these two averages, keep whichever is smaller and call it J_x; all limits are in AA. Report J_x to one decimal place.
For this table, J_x 0.1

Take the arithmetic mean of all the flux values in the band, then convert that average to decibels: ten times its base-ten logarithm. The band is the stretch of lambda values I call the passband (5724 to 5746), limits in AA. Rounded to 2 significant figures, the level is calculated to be 6.9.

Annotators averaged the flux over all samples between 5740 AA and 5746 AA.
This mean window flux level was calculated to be 4.4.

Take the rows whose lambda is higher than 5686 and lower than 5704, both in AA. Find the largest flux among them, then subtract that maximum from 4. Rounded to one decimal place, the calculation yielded -1.6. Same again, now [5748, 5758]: -1.5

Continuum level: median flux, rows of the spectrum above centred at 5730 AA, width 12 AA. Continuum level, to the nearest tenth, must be 4.9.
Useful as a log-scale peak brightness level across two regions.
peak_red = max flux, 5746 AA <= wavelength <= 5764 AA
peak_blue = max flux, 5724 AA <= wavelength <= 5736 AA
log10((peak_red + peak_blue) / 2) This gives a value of 0.772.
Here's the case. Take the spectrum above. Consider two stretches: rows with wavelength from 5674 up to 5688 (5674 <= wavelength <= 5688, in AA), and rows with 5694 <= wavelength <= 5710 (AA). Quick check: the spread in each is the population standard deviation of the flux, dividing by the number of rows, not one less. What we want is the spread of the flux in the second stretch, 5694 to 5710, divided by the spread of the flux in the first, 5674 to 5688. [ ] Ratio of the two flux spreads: 2.3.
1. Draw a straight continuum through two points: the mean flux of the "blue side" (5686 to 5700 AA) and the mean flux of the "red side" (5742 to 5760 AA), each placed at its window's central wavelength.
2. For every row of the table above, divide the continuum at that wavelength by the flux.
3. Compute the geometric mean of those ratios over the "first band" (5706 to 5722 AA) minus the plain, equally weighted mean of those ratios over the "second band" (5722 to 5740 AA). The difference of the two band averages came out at 0.00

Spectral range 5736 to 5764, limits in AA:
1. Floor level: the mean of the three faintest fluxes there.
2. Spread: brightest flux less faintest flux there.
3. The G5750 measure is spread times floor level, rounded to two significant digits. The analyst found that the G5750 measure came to 5.4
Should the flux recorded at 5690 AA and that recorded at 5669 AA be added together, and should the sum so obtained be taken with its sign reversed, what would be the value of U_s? -10.6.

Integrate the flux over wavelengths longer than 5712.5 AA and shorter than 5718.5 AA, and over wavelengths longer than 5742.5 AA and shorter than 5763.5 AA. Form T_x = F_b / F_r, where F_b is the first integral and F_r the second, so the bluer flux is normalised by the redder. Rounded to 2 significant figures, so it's 0.32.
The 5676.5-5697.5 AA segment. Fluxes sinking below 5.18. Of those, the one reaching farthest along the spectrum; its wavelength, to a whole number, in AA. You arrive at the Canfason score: 5693 AA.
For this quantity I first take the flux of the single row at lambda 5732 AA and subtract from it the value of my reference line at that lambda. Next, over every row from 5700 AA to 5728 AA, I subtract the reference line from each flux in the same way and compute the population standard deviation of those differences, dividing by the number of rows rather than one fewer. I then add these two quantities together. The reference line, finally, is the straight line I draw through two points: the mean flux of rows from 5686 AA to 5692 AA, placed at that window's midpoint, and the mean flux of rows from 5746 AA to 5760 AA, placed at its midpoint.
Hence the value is 0.19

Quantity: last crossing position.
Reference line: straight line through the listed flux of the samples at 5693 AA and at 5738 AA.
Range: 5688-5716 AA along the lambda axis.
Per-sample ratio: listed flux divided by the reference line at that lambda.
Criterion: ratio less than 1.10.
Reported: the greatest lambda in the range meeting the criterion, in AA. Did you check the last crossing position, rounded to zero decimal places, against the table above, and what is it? 5714 AA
